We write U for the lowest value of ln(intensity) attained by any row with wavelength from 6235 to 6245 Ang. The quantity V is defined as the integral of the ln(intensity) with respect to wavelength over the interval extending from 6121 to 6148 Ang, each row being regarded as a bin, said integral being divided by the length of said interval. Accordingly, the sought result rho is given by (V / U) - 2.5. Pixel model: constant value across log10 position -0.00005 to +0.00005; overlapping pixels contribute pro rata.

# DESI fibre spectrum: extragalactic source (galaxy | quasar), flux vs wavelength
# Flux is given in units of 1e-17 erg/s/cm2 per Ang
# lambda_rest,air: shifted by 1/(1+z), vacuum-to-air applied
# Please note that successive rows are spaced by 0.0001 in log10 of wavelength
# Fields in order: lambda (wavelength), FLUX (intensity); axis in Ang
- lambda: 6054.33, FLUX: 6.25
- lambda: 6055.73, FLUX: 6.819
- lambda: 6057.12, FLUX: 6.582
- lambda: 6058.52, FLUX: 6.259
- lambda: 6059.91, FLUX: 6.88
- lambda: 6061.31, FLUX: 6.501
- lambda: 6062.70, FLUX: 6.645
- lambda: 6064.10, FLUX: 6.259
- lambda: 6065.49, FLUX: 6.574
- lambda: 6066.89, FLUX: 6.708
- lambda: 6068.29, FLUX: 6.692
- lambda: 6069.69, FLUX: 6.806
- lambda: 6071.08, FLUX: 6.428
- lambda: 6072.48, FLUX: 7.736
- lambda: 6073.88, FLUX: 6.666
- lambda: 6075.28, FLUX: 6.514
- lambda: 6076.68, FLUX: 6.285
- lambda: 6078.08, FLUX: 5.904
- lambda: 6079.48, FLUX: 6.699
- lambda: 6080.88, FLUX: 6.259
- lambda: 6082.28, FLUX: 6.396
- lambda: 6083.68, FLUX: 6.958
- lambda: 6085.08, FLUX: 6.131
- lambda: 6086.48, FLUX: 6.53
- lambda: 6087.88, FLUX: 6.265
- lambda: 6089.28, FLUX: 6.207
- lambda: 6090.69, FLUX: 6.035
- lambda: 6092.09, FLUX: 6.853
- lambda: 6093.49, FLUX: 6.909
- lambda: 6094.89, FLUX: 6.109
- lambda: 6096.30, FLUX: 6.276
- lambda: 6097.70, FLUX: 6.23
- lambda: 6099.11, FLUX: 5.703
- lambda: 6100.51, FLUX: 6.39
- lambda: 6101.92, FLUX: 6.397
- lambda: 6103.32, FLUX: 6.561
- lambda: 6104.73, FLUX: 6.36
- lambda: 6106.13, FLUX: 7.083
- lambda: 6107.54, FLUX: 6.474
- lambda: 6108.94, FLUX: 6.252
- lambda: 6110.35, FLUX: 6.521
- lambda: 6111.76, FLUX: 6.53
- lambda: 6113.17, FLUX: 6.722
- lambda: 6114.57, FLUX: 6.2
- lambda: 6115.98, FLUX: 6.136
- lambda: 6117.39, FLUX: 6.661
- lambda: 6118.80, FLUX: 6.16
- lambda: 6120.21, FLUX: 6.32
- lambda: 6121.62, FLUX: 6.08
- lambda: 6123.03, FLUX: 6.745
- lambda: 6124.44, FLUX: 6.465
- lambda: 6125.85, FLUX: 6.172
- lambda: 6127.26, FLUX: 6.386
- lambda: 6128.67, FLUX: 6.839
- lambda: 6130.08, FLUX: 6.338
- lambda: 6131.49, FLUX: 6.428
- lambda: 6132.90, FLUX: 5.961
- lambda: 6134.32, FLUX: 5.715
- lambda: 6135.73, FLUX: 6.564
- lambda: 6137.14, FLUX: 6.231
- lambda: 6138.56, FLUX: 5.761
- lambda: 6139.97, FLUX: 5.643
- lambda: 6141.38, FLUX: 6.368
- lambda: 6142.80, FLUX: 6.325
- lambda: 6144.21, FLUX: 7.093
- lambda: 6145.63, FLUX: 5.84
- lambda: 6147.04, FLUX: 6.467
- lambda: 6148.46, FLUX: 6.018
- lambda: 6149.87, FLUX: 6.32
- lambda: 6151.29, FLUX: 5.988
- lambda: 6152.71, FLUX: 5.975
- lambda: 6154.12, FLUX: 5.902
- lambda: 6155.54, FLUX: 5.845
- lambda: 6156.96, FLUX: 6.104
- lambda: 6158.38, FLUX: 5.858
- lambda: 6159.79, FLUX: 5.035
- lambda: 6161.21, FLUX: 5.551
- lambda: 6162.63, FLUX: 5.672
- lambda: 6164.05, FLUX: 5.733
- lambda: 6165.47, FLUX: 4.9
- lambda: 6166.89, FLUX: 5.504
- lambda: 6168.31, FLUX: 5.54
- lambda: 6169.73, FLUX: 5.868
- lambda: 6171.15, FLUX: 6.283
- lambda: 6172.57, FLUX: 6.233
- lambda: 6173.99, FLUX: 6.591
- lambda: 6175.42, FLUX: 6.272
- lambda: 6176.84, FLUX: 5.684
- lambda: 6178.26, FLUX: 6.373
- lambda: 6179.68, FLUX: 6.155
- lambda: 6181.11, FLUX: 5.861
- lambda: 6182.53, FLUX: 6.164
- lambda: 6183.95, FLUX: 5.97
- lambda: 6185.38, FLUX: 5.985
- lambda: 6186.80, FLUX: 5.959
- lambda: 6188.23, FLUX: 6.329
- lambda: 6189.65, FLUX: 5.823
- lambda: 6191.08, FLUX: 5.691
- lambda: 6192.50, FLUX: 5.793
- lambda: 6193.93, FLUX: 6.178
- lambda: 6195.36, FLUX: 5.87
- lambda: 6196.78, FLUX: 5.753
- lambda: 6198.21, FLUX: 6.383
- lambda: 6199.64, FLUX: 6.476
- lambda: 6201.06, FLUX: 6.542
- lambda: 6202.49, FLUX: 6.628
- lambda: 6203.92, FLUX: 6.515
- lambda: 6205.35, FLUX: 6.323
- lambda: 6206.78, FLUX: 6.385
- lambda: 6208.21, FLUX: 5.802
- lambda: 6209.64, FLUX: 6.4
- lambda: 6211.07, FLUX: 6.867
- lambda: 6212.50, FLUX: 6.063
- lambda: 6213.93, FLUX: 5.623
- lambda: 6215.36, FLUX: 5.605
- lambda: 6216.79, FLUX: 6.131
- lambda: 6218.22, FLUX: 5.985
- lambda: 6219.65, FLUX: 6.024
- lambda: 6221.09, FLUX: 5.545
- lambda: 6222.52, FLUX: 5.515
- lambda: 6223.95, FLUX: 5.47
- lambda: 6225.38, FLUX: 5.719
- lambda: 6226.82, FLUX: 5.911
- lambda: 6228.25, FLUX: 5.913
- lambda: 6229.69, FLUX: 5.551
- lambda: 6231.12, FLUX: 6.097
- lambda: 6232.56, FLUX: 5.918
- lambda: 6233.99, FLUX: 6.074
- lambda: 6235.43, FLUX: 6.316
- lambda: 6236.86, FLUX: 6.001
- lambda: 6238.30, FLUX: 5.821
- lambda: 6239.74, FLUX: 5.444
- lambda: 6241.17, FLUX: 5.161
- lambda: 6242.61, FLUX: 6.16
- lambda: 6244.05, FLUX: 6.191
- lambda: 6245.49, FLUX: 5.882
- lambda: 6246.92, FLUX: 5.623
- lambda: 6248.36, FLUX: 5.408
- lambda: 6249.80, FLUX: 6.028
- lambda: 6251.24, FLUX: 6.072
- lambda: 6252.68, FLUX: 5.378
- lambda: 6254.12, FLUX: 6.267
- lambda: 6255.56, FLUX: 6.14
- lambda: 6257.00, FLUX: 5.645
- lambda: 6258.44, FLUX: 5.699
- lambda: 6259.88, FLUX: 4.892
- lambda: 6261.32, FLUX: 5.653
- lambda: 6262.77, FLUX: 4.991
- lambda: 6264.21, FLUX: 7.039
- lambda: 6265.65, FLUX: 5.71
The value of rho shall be -1.38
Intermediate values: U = 1.64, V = 1.84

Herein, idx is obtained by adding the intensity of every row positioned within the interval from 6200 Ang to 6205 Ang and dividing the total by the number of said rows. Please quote 6.6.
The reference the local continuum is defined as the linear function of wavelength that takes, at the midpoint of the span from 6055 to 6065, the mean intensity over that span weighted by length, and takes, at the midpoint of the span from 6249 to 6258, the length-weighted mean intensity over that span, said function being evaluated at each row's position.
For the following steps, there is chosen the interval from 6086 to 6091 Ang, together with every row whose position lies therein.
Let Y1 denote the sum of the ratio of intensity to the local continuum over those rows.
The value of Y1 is 3.9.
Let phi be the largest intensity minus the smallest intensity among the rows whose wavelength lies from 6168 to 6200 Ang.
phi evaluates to 1.05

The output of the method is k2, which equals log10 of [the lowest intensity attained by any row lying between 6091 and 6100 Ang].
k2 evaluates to 0.756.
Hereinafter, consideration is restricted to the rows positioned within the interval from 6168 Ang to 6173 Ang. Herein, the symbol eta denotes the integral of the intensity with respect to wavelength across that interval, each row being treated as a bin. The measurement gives 30.0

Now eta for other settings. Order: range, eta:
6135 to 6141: 36.4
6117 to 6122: 31.5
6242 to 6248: 35.6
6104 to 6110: 39.3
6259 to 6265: 33.9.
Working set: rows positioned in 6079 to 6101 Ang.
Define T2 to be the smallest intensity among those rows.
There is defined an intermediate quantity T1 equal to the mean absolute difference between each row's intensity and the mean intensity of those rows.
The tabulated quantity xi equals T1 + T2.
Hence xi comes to 5.97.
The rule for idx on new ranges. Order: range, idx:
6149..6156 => 6.0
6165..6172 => 5.6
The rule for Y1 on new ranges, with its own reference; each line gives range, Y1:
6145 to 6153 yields 5.8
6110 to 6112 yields 2.0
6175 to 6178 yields 1.9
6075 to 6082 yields 4.9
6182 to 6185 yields 2.0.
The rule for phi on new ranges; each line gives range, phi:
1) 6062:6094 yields 1.83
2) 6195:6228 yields 1.40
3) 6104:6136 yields 1.37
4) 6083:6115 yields 1.38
